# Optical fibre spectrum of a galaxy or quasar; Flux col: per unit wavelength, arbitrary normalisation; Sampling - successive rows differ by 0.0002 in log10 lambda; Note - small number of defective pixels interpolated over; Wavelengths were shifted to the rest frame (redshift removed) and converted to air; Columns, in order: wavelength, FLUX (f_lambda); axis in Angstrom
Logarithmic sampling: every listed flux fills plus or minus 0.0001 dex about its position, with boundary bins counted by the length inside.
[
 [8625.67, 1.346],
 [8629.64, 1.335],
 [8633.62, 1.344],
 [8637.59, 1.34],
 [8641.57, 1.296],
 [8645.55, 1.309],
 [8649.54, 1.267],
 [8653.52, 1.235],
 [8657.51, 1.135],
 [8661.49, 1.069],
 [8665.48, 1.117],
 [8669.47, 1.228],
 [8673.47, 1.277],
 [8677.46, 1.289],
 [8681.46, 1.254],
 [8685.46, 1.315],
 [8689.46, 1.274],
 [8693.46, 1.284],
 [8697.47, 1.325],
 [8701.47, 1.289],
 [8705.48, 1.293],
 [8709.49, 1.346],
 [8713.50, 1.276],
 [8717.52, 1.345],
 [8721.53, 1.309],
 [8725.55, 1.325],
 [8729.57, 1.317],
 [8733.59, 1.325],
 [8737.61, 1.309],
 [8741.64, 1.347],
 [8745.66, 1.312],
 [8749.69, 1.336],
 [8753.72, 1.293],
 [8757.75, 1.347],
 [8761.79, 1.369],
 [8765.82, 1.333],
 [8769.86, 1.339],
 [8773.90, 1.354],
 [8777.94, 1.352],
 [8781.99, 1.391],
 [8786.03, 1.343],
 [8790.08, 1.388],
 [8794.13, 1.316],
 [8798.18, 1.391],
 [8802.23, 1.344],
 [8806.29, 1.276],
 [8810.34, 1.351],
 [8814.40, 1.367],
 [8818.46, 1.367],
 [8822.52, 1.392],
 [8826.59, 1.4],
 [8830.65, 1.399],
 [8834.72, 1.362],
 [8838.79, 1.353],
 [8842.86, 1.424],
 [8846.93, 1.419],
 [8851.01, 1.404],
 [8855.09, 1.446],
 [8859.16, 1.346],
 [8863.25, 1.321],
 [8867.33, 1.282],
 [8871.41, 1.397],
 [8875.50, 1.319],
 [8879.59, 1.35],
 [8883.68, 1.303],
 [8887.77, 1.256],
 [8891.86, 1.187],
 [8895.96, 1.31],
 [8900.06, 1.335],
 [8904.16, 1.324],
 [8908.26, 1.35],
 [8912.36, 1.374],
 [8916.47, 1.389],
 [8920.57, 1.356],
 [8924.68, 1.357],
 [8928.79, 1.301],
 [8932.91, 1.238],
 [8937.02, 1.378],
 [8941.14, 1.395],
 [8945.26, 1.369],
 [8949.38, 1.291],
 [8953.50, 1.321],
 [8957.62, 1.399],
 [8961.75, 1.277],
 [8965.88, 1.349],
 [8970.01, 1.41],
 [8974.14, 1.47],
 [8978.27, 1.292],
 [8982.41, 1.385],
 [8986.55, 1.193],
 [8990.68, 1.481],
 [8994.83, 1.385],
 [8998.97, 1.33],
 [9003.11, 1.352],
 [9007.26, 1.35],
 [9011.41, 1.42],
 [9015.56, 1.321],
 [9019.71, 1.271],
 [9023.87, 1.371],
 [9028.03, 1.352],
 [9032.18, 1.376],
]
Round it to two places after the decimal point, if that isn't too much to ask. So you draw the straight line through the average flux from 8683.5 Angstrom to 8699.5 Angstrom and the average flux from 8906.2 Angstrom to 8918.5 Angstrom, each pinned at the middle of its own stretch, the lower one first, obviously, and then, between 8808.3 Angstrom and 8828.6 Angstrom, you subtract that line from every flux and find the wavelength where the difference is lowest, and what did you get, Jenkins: 8810.34 Angstrom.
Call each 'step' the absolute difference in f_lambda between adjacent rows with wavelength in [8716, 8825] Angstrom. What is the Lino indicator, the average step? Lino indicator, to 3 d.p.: 0.033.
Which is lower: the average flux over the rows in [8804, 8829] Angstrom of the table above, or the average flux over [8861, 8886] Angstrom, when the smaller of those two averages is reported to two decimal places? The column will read 1.33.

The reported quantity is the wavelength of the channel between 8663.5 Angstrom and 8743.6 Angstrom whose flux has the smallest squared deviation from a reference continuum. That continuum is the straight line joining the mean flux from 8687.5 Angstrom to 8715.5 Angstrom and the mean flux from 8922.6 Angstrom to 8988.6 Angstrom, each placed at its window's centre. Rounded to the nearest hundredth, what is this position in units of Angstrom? 8737.61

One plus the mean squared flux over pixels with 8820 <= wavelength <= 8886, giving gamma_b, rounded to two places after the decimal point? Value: 2.88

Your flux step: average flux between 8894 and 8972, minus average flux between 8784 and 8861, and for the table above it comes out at -0.030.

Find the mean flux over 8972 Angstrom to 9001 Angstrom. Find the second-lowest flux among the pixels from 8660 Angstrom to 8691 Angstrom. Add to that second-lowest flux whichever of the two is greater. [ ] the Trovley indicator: 2.48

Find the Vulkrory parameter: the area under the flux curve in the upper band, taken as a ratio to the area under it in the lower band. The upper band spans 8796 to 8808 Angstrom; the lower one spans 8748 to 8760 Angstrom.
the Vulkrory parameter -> 1.01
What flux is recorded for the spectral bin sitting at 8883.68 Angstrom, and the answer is 1.303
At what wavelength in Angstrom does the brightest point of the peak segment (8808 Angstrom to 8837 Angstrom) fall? 8826.59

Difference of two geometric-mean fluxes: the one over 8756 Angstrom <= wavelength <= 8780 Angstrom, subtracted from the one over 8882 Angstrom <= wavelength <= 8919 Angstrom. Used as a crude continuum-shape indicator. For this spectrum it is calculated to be -0.04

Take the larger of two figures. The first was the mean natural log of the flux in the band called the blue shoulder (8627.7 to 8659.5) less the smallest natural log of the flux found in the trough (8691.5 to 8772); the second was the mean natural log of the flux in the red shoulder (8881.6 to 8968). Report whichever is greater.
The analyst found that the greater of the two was 0.282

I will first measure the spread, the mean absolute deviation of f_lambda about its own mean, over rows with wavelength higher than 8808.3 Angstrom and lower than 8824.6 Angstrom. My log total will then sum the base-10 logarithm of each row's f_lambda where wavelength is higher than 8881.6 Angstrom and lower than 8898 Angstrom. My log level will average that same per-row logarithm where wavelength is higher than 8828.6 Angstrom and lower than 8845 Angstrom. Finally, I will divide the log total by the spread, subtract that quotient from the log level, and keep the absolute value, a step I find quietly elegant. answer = 36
